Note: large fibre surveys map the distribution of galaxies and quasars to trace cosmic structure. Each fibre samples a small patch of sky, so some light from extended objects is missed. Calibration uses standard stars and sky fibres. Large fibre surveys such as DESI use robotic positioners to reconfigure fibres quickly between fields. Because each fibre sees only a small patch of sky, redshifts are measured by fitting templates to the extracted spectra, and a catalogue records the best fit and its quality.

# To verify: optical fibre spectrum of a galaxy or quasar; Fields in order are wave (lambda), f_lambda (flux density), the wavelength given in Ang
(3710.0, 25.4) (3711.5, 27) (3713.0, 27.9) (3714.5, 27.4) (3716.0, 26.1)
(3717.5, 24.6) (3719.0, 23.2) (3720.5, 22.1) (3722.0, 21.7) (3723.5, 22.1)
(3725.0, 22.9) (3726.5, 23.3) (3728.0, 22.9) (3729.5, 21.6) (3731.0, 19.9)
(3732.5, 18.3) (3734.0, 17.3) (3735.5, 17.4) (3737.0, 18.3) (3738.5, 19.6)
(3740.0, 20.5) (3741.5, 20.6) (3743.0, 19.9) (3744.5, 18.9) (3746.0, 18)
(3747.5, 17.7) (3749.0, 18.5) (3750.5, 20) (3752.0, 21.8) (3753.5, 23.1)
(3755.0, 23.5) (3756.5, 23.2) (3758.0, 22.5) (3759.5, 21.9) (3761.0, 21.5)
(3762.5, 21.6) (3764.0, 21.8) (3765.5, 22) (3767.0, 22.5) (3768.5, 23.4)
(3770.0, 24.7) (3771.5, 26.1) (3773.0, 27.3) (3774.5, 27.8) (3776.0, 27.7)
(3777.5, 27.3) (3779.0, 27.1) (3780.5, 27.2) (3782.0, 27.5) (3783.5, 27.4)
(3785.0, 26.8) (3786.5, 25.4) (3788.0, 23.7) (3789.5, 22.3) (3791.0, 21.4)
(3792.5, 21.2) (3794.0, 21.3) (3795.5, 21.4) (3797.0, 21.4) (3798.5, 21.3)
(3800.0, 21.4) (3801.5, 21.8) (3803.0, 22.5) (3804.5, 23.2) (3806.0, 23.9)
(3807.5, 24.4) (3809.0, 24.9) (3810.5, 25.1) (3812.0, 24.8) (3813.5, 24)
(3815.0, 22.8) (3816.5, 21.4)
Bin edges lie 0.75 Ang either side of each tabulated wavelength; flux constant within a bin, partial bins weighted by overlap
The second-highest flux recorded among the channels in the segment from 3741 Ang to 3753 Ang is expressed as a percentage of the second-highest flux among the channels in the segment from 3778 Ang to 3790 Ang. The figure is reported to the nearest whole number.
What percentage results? 75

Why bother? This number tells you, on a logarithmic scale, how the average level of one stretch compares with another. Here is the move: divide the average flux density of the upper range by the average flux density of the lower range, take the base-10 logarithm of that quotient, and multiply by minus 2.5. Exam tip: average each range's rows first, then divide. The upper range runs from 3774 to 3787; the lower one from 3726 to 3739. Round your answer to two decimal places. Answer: -0.34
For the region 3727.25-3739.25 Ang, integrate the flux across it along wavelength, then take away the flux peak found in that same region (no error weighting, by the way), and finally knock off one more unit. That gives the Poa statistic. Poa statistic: 209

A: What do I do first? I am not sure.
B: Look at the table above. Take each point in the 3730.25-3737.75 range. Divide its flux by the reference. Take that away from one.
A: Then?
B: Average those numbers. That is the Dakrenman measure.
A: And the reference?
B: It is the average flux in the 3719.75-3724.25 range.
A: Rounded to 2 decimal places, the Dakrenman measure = 0.17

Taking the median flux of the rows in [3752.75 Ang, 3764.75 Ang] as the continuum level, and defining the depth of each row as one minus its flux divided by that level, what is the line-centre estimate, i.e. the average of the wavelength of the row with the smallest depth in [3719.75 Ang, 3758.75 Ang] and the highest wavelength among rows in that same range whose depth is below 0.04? 3756.5 Ang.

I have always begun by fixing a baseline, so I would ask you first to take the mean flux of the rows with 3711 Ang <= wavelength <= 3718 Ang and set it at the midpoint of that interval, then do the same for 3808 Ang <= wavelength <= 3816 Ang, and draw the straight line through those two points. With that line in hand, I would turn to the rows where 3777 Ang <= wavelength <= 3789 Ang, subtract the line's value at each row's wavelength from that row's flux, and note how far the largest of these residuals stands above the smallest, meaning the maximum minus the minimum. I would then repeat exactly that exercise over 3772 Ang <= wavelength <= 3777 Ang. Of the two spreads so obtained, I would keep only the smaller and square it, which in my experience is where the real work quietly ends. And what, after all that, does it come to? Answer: 0.3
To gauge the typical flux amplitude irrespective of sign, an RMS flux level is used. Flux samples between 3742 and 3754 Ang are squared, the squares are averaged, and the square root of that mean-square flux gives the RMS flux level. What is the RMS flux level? 19.8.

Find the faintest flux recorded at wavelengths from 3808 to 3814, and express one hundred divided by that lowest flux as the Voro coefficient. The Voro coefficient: 4.17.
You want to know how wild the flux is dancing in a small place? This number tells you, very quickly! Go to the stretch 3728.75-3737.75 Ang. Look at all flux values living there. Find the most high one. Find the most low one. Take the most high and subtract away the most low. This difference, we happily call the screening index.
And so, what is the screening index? 4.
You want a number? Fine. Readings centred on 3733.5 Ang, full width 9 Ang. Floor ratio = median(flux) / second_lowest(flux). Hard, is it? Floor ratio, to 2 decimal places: 1.05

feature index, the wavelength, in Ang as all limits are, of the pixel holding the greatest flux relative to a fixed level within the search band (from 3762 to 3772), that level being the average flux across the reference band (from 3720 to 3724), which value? 3771.5 Ang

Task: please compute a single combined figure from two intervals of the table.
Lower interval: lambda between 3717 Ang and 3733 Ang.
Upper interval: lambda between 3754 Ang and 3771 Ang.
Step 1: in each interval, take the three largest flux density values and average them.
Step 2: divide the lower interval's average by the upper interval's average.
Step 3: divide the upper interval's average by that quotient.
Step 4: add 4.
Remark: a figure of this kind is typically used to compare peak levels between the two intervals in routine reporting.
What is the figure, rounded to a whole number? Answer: 28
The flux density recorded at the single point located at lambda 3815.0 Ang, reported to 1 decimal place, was 22.8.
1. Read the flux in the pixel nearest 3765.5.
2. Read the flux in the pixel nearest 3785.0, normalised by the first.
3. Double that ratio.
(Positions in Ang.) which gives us 2.44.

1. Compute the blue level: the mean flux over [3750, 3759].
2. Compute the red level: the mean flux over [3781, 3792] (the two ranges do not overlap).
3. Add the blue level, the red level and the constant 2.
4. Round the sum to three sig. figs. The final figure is 49.3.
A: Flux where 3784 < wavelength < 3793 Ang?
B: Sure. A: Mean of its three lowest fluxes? 21.6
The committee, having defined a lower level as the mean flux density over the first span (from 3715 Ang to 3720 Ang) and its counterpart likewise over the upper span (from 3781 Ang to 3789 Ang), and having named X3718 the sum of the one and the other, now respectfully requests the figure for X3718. 51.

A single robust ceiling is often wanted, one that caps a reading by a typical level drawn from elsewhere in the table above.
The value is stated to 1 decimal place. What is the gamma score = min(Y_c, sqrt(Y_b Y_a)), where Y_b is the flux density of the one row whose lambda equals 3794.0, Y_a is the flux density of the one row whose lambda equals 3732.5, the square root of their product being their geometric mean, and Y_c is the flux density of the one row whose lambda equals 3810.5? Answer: 19.7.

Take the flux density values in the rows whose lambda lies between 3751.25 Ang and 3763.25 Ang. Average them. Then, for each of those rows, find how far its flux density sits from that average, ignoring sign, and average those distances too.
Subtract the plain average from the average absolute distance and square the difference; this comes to 471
